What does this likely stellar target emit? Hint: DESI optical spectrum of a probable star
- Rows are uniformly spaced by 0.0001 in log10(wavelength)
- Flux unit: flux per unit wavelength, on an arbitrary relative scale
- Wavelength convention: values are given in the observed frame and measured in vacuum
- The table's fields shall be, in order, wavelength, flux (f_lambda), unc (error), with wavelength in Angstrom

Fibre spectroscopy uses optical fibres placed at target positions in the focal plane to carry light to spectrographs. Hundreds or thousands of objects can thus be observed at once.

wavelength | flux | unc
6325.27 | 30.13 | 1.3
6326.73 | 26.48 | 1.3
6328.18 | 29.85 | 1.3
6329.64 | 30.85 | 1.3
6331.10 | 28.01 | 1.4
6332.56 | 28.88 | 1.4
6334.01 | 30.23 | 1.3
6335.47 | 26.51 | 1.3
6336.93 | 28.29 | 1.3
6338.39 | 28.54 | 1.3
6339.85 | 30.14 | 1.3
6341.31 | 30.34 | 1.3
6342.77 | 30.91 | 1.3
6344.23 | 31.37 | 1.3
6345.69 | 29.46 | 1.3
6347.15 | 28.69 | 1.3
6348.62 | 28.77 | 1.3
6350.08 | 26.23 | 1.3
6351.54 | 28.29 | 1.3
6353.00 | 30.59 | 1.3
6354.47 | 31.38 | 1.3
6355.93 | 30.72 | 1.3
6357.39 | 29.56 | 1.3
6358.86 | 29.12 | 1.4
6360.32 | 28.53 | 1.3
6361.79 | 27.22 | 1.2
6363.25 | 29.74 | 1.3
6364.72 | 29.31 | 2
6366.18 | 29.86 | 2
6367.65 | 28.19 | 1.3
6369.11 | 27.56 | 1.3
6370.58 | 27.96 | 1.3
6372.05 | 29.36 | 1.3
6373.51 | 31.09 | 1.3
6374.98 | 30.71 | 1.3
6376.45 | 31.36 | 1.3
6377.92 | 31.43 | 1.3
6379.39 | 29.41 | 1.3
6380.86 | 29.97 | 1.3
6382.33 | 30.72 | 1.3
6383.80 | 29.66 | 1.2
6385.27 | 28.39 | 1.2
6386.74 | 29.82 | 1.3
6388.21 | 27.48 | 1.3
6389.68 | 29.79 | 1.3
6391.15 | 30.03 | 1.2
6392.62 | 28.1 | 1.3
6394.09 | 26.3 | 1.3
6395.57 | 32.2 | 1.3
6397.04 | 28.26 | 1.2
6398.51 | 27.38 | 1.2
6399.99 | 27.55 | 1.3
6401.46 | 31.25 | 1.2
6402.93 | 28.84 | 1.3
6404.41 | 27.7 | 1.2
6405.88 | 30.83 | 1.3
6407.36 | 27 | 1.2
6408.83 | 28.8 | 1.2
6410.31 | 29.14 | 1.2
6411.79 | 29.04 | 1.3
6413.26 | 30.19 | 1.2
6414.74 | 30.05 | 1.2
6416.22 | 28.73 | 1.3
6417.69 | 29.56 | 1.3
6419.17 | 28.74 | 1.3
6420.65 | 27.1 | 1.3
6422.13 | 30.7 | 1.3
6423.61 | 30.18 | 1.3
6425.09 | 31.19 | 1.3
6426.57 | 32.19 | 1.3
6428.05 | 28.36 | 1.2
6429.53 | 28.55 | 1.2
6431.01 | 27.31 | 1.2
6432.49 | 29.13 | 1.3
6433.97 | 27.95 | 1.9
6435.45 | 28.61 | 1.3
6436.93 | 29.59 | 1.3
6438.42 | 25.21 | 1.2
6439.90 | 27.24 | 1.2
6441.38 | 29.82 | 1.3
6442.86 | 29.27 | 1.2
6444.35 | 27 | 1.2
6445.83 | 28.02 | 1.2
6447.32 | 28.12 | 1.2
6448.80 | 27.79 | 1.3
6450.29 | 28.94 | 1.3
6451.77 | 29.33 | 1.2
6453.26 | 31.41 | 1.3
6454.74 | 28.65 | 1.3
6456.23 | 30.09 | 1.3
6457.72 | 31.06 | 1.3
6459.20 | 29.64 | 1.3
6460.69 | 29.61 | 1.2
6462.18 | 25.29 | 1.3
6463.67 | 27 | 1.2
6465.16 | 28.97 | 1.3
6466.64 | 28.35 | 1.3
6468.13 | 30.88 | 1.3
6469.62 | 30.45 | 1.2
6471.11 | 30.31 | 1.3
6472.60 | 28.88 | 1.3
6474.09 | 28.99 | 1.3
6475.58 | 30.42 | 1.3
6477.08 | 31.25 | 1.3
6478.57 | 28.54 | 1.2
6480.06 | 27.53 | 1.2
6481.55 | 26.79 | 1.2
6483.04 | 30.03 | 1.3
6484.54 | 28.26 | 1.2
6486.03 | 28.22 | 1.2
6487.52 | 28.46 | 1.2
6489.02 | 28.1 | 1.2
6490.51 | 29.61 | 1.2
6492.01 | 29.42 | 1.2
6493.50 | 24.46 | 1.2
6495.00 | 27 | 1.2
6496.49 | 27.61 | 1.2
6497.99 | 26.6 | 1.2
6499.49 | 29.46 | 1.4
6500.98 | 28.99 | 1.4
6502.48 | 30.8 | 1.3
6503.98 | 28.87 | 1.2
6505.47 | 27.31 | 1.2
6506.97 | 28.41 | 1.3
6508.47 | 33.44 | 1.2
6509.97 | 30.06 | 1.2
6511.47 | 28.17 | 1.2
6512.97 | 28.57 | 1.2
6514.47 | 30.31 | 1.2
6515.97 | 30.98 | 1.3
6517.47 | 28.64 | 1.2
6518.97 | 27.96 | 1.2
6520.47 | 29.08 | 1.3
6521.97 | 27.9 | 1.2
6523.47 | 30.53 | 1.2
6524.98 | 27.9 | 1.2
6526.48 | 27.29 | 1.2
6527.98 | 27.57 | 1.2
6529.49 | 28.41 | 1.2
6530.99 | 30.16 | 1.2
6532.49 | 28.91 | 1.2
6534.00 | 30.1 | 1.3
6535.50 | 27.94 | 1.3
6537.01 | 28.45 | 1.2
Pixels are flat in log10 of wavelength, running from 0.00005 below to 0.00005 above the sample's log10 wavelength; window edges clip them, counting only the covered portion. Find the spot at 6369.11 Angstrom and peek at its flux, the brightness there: 27.56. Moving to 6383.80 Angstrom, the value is 29.66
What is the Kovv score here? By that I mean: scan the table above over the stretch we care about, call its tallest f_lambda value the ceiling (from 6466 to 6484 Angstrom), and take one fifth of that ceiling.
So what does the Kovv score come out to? 6.25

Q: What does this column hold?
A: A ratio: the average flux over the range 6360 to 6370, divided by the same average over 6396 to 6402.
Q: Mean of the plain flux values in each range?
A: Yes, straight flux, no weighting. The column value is 1.00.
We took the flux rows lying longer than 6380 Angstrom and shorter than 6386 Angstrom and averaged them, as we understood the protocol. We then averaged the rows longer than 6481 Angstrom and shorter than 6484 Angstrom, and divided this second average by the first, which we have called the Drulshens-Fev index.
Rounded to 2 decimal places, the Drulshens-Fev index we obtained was 0.96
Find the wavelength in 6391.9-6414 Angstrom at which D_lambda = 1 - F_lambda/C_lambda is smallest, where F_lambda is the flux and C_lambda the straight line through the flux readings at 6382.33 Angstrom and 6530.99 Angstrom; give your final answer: 6395.57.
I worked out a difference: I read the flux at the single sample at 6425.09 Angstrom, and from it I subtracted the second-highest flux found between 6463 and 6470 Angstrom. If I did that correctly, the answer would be 0.7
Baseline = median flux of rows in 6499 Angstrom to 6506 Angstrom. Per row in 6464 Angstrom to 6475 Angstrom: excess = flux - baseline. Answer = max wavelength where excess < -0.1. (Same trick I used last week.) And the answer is 6472.60 Angstrom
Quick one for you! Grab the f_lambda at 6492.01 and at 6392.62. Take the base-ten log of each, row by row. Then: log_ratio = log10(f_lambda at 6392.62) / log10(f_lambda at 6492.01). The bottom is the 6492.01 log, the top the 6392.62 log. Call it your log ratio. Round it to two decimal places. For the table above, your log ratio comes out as 0.99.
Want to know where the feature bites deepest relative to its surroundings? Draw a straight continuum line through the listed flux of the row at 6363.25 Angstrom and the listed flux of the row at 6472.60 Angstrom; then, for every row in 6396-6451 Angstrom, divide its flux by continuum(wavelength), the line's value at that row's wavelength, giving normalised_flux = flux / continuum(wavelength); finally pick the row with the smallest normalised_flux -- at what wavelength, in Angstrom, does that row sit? 6438.42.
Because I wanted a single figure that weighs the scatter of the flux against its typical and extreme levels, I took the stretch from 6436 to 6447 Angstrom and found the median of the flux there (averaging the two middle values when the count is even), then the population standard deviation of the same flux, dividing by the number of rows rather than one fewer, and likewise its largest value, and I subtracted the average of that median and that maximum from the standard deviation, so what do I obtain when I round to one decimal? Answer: -27.4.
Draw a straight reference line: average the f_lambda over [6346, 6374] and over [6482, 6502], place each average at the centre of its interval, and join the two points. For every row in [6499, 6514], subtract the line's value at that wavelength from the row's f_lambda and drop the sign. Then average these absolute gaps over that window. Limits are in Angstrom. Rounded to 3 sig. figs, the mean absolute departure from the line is 1.49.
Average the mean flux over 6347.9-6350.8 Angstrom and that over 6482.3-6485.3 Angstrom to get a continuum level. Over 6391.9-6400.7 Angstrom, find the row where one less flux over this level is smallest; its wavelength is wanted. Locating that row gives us 6395.57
